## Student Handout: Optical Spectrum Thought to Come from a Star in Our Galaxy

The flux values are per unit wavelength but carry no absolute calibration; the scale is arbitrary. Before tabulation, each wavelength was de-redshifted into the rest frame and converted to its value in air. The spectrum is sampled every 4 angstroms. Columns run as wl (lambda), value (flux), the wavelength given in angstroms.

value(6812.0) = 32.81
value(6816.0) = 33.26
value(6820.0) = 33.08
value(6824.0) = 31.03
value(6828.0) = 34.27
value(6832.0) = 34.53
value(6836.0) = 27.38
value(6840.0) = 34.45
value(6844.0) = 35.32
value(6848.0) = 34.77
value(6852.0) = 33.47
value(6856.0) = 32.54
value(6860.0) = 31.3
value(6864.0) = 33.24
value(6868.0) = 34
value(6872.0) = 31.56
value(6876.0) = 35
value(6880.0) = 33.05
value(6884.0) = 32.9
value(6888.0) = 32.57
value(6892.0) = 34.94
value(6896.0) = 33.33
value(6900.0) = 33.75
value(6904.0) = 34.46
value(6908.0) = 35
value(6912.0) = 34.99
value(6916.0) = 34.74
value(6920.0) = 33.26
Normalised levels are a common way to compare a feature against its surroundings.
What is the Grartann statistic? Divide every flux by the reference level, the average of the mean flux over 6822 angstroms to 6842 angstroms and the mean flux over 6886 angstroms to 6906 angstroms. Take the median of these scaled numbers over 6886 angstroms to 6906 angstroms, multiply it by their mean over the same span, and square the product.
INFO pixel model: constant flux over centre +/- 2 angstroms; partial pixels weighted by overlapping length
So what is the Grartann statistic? 1.09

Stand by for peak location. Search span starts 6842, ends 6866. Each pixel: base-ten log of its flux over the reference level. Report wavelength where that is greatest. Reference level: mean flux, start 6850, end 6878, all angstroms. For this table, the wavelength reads 6844.0 angstroms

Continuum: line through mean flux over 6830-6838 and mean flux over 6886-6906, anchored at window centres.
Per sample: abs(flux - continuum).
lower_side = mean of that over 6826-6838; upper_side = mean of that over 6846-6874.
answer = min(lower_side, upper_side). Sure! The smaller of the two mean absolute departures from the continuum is 1.4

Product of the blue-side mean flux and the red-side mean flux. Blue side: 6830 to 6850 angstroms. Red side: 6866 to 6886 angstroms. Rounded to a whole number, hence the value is 1109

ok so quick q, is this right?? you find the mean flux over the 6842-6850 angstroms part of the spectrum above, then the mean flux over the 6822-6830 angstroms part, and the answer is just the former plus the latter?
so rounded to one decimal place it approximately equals 67.7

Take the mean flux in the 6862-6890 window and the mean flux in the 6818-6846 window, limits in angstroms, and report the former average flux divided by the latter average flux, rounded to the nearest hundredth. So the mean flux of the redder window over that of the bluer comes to 1.01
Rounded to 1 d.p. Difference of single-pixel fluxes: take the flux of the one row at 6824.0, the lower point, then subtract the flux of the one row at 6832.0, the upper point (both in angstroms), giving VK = -3.5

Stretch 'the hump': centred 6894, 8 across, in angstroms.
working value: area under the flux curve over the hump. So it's 273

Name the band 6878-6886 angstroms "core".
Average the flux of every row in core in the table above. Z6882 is 33.0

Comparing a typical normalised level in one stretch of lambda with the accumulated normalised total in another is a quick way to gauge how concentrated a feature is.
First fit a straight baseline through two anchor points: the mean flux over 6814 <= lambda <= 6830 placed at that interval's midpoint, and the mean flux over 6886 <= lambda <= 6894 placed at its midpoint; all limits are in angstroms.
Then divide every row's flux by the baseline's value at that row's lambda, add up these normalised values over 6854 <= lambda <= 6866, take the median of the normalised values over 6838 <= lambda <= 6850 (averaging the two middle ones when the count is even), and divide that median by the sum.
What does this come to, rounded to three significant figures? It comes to 0.360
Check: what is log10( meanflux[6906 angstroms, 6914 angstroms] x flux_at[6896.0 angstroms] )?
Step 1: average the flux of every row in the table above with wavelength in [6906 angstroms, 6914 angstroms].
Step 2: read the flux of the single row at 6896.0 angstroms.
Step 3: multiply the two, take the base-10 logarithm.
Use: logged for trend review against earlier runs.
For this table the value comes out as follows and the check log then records 3.067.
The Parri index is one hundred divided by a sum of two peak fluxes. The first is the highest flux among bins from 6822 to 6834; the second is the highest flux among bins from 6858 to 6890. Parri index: 1.44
